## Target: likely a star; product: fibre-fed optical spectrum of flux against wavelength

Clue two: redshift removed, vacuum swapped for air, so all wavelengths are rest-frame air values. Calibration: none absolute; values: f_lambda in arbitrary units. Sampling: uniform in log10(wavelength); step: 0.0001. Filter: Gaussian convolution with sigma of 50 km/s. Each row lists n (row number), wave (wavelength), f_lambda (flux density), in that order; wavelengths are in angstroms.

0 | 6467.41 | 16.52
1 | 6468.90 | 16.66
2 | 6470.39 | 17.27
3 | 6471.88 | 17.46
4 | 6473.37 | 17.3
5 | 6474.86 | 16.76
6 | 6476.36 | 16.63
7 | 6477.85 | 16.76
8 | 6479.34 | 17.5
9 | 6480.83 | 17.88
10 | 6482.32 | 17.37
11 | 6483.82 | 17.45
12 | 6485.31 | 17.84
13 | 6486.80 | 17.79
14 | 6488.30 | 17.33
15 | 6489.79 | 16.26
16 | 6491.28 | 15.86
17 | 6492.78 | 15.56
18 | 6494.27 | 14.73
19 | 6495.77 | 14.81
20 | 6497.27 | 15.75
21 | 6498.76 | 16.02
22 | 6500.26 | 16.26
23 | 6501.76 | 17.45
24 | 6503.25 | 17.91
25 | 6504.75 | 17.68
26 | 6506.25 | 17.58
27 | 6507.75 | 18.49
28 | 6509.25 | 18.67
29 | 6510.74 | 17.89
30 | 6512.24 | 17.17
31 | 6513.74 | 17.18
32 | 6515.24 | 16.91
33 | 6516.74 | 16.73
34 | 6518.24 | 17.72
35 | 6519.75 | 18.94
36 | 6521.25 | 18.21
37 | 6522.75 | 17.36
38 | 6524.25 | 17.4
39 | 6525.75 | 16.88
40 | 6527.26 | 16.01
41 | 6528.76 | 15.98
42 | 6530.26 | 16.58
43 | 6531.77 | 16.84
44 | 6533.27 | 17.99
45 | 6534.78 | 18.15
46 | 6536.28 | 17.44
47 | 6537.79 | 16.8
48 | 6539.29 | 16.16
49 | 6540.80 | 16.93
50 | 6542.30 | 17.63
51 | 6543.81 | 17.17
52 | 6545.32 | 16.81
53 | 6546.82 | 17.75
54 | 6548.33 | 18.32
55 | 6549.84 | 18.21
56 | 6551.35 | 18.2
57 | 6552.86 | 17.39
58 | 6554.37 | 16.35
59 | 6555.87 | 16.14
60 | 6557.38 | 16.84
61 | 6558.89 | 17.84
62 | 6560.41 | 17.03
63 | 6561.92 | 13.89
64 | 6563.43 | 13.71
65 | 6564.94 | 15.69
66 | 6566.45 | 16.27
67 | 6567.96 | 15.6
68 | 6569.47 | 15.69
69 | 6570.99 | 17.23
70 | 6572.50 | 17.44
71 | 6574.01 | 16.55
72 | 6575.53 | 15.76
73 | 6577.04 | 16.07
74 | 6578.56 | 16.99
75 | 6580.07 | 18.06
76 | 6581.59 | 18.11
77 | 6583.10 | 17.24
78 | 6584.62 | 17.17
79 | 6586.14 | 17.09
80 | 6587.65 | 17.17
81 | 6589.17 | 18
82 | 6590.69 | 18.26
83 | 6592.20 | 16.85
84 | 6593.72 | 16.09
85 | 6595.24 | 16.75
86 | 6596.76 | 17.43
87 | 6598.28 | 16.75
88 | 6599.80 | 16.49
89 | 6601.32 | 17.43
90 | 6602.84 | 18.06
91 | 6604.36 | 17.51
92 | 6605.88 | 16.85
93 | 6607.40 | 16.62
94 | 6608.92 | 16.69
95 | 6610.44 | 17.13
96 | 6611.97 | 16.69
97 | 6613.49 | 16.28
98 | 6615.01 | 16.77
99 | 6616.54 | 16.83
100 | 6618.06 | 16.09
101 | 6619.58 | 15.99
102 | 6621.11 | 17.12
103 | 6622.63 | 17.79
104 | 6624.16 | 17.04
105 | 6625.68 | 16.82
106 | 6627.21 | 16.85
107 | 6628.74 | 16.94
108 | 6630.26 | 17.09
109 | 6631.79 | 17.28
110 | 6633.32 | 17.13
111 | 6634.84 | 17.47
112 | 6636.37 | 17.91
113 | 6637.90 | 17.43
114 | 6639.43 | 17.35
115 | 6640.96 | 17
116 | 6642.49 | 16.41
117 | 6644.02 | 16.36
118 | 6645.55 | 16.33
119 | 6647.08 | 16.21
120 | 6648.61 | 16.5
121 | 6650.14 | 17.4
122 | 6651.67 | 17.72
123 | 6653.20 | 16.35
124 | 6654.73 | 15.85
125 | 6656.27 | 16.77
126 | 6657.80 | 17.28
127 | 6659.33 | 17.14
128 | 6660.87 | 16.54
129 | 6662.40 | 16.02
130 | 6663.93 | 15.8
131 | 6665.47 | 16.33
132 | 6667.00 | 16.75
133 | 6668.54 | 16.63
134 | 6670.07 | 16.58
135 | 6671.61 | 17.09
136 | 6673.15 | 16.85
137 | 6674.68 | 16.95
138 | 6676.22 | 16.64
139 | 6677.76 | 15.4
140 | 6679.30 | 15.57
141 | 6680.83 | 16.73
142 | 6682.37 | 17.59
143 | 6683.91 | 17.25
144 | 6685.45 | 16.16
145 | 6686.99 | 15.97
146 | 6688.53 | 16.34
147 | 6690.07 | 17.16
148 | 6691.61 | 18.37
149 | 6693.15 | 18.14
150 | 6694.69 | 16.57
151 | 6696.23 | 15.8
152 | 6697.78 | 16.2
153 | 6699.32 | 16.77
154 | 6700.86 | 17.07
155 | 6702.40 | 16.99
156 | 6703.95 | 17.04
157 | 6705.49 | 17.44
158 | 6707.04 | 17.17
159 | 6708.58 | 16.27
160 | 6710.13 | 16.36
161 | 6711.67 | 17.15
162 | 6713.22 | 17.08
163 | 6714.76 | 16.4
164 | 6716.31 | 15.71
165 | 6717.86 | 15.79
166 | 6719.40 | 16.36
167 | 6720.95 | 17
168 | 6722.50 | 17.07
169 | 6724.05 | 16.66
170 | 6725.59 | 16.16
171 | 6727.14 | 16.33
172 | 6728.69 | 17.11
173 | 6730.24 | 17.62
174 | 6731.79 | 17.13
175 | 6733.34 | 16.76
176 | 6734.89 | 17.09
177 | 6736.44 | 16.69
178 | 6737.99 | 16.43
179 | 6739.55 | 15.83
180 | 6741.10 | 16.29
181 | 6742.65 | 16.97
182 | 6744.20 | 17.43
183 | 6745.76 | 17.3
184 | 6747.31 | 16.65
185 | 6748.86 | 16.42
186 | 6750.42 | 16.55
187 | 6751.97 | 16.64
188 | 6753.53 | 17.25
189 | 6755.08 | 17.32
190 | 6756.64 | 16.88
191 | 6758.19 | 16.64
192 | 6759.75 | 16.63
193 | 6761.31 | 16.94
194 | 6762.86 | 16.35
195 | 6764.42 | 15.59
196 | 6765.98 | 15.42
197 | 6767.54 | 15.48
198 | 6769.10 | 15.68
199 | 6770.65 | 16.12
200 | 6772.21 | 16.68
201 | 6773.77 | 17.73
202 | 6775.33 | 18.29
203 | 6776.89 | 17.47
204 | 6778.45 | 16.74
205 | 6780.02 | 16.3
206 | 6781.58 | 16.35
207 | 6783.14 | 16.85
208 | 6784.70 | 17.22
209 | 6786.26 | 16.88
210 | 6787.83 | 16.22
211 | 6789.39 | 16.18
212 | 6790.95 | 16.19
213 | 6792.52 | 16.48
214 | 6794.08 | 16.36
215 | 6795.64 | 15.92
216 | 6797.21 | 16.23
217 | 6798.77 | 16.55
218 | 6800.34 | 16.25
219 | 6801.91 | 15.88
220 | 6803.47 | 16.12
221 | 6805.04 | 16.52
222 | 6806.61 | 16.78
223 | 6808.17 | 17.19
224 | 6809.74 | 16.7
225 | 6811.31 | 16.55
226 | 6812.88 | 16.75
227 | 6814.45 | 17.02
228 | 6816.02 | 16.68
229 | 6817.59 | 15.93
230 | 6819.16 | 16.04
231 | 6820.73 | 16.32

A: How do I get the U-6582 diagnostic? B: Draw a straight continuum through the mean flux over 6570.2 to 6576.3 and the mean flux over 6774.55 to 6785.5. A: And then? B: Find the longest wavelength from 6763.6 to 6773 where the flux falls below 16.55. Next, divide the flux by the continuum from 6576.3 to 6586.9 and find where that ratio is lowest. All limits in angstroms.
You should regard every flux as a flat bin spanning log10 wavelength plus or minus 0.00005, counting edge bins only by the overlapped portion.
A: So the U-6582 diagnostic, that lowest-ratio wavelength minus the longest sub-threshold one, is -193.6 angstroms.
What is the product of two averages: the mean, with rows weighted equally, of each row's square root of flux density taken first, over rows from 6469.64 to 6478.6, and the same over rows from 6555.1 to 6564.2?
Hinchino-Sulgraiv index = 16.4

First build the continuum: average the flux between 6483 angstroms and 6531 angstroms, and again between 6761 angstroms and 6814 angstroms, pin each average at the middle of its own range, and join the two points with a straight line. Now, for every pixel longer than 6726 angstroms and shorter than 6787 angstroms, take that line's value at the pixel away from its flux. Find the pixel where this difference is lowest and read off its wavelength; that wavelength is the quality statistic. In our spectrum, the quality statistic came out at 6765.98 angstroms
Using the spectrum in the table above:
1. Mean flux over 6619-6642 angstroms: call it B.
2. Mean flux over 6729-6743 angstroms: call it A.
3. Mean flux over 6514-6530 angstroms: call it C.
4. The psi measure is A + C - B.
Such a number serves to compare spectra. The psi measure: 16.8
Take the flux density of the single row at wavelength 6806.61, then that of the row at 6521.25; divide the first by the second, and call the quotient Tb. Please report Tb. 0.92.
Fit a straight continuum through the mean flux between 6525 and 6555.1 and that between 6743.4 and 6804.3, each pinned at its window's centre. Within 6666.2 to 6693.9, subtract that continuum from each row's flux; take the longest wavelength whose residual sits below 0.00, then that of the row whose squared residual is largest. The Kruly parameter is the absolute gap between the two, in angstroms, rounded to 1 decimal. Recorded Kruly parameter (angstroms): 3.1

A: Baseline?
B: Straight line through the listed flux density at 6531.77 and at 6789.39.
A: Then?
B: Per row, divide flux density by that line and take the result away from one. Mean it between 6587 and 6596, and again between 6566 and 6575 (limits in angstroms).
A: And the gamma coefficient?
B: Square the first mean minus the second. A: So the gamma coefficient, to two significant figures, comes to 0.0022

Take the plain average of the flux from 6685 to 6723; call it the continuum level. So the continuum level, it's 16.7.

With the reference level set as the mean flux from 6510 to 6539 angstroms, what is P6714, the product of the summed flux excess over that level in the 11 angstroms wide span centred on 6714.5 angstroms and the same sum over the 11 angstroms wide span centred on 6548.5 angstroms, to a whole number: -18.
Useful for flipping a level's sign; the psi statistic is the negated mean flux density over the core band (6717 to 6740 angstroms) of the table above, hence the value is -16.7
